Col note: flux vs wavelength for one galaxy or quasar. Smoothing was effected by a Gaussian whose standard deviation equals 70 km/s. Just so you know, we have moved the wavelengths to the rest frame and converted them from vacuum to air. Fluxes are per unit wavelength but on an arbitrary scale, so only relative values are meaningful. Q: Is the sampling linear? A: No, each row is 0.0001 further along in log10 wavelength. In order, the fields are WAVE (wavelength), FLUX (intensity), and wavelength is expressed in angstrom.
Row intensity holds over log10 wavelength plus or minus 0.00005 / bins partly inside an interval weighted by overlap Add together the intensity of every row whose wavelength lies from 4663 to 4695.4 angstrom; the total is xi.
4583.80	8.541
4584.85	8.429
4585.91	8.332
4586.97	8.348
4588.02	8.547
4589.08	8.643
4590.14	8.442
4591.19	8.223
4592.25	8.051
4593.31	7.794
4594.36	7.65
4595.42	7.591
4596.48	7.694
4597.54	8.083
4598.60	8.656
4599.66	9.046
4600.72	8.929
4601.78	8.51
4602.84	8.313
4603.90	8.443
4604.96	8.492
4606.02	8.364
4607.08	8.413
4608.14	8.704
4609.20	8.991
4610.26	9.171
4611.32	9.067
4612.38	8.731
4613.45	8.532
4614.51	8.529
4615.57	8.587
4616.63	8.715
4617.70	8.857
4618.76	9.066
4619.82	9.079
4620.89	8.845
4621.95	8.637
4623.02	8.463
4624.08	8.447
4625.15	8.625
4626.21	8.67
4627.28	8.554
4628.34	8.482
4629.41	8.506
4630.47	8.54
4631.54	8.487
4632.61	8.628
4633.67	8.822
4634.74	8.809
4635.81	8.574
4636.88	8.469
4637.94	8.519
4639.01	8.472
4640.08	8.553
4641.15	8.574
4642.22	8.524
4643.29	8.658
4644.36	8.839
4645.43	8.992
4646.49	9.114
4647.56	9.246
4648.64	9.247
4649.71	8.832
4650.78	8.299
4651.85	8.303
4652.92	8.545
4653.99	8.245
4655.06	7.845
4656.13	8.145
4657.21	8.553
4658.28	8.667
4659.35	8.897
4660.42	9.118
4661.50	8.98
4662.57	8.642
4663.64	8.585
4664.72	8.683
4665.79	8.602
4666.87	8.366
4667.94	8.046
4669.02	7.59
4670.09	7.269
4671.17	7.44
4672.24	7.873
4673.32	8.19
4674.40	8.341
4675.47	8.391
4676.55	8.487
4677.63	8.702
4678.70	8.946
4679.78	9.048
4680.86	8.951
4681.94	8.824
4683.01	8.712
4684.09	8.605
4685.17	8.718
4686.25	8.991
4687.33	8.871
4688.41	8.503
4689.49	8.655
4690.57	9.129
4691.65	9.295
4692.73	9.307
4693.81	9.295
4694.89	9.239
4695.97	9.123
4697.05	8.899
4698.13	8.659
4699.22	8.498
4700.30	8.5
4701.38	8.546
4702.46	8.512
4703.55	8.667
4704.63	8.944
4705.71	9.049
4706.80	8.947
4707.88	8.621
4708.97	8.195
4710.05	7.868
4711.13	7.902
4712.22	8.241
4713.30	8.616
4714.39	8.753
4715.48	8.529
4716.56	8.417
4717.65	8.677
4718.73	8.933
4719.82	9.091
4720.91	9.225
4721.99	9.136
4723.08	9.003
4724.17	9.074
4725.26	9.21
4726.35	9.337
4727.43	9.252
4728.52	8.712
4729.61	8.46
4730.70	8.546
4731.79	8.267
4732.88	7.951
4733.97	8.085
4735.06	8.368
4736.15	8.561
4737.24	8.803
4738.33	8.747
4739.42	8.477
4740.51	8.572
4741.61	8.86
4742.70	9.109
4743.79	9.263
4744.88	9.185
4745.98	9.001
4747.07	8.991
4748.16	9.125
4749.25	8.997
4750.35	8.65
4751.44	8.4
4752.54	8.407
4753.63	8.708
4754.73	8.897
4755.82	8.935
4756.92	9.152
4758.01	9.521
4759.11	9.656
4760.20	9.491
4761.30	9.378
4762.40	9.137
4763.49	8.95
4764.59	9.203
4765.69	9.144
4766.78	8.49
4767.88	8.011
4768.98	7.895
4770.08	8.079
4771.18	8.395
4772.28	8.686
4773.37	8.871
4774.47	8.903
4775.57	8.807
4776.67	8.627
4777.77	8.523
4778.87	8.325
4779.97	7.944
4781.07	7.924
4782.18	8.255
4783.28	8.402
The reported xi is 258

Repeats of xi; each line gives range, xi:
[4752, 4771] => 151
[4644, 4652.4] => 71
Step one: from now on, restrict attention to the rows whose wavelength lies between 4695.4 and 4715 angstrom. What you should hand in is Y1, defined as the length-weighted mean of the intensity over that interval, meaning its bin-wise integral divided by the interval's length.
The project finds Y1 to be 8.58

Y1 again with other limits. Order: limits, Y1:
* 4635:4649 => 8.74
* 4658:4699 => 8.65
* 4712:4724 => 8.81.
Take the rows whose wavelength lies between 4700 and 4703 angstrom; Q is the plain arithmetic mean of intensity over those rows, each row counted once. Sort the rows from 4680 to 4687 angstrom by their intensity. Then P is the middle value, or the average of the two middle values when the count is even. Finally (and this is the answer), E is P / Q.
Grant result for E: 1.03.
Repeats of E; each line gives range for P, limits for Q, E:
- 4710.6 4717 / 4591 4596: 1.08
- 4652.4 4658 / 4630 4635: 0.95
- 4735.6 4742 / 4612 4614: 1.00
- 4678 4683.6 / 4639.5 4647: 1.02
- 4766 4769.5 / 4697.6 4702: 0.94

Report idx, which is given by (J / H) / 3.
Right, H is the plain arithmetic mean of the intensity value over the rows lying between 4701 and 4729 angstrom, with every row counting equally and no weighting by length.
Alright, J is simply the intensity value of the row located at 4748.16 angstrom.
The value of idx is 0.348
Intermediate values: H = 8.75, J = 9.125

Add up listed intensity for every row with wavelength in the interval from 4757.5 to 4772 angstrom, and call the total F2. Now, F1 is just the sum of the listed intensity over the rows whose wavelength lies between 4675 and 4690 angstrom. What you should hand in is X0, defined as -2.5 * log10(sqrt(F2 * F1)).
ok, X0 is -5.2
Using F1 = 122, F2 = 115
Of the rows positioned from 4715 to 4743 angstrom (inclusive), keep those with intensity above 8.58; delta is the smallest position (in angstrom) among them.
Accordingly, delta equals 4717.65 angstrom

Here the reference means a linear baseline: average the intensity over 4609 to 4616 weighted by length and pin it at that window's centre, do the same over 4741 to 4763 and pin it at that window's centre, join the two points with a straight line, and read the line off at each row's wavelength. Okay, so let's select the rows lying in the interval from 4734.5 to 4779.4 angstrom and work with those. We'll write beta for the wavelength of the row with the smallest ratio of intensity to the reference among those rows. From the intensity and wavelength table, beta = 4768.98 angstrom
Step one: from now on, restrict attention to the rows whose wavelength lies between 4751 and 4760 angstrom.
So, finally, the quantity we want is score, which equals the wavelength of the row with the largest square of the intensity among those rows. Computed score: 4759.11 angstrom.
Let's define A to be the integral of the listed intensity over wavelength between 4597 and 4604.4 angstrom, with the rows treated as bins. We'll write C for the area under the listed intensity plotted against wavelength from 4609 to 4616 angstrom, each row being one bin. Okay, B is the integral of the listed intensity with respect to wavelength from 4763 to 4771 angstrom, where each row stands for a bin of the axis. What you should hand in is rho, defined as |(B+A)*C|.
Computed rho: 8101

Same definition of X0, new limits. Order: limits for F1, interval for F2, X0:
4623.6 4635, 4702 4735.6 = -5.5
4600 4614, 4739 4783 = -5.7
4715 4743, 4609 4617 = -5.3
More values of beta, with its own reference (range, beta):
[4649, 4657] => 4655.06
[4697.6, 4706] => 4699.22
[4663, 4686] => 4670.09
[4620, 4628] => 4624.08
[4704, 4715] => 4710.05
